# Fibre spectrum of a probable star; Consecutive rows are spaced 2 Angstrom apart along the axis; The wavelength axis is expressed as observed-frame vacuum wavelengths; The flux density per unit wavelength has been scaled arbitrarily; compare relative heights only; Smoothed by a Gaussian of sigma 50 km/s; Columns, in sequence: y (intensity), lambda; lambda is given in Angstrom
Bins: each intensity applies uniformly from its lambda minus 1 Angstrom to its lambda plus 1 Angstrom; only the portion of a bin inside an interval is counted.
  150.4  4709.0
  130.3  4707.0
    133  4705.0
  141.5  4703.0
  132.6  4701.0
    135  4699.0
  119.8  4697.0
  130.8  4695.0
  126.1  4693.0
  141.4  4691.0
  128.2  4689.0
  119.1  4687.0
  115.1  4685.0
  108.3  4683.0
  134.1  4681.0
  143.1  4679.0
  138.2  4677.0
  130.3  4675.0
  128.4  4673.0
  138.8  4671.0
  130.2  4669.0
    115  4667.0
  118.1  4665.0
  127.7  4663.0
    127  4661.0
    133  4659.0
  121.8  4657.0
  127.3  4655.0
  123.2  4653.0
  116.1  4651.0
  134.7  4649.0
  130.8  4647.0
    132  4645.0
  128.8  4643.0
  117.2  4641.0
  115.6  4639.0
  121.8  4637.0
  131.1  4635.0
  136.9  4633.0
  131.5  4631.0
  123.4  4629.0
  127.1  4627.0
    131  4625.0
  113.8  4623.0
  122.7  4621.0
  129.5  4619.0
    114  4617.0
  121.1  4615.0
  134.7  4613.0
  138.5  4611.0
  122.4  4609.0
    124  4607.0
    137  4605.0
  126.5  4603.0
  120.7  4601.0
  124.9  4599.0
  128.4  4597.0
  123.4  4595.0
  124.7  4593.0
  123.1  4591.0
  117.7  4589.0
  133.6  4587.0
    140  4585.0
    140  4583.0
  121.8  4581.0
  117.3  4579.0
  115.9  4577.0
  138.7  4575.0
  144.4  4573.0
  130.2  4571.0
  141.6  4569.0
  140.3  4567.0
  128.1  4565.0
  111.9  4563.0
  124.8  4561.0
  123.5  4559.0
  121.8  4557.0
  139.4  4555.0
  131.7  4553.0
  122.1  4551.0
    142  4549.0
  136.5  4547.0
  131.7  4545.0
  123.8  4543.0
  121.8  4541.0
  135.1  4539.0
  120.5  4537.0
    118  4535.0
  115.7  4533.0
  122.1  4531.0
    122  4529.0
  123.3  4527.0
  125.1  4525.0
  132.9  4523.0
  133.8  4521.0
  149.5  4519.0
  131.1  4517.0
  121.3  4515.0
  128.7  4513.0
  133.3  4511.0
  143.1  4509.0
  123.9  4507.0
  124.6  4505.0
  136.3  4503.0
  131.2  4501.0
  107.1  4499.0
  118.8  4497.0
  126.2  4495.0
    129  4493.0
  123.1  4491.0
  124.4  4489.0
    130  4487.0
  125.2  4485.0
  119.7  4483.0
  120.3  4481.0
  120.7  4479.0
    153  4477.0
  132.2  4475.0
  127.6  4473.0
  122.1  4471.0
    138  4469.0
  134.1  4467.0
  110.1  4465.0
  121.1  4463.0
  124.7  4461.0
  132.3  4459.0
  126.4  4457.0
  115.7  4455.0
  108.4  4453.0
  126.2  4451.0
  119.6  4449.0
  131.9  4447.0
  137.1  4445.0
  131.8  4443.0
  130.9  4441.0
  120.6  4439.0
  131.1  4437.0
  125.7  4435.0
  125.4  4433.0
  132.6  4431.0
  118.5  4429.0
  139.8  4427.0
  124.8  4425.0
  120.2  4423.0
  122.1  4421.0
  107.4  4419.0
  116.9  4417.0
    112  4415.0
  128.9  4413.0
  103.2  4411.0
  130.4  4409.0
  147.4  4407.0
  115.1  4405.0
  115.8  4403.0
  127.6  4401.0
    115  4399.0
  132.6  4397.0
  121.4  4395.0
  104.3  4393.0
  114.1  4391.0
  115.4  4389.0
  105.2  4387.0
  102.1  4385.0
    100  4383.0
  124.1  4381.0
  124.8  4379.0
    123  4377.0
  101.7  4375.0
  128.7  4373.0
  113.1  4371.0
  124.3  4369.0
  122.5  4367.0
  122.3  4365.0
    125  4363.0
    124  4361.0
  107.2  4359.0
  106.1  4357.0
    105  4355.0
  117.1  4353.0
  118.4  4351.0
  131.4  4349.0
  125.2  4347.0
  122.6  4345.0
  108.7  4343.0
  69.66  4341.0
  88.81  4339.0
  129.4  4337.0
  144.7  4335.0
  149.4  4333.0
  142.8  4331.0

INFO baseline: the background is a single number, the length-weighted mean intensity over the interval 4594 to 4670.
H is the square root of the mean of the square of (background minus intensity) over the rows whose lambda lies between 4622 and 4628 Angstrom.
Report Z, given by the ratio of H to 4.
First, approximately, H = 7.6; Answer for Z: 1.90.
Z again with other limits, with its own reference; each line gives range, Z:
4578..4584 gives 2.46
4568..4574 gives 3.56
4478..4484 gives 1.41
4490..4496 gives 0.61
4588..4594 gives 1.26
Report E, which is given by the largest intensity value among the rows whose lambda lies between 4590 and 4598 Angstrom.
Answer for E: 128.4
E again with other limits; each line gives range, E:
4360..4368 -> 125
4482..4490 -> 130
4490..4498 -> 129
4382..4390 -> 115.4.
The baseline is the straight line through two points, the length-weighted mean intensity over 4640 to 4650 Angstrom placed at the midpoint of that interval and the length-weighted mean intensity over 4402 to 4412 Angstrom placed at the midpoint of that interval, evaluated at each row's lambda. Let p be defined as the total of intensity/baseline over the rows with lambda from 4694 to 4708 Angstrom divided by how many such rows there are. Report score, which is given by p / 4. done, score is 0.253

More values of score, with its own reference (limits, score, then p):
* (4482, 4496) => 0.252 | 1.01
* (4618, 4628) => 0.244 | 0.97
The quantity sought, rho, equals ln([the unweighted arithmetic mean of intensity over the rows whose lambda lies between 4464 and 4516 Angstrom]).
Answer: 4.84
